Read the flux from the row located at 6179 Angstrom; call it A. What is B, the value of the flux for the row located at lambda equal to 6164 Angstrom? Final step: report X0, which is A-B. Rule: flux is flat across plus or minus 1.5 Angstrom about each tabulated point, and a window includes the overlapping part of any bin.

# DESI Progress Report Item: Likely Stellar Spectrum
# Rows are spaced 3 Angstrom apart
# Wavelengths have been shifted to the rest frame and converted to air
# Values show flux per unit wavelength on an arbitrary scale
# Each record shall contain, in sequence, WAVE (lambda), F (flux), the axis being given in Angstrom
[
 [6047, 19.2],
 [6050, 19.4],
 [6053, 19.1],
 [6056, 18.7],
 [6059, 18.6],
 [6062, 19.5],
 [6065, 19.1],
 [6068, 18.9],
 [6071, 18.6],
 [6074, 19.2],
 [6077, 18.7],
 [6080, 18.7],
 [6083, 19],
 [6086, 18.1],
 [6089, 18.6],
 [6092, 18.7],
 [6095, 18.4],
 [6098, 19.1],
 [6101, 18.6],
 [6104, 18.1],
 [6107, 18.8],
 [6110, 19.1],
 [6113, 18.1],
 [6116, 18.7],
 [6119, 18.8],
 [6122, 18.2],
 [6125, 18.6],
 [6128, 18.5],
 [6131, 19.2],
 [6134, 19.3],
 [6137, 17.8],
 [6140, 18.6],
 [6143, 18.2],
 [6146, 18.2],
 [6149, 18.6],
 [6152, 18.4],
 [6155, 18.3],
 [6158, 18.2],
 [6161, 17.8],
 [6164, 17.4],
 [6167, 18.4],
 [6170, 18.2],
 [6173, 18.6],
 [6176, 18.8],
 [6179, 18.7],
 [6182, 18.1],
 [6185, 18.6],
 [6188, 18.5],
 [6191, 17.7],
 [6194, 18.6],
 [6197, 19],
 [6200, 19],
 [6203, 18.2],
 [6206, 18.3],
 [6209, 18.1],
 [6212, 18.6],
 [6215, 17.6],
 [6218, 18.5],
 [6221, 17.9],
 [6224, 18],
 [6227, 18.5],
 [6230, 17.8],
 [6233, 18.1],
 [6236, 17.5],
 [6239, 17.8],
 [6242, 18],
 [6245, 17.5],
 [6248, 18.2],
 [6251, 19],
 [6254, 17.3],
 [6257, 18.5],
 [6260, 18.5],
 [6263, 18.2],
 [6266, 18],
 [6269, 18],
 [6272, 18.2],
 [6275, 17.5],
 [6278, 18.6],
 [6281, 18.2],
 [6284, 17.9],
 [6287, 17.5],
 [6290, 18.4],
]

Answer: 1.3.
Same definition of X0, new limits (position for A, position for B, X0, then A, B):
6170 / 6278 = -0.4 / 18.2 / 18.6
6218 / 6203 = 0.3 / 18.5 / 18.2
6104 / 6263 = -0.1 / 18.1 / 18.2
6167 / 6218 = -0.1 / 18.4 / 18.5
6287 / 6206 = -0.8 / 17.5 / 18.3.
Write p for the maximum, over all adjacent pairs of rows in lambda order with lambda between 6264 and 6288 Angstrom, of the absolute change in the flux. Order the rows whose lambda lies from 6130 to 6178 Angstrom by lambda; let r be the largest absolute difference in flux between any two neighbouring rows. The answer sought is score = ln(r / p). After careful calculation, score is 0.3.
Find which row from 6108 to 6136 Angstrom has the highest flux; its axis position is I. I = 6134 Angstrom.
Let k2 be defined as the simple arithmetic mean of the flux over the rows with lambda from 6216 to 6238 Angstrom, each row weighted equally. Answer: 18.0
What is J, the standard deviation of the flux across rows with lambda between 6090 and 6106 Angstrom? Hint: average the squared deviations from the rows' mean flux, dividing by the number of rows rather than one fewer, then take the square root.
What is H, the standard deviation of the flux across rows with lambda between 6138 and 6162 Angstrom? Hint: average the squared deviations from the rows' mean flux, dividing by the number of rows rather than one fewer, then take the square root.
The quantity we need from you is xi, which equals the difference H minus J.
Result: -0.089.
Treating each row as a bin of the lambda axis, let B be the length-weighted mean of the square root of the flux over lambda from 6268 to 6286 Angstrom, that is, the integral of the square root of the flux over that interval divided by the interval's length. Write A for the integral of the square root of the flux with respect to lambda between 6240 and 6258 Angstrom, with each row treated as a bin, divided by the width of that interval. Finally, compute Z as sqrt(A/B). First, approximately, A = 4.250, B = 4.25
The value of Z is 1.00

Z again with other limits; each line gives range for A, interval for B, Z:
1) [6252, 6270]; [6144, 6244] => 1.00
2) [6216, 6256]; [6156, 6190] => 1.00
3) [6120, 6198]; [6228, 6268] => 1.01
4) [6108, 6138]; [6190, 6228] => 1.00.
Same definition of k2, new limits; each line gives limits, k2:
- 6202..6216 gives 18.2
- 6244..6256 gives 18.0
